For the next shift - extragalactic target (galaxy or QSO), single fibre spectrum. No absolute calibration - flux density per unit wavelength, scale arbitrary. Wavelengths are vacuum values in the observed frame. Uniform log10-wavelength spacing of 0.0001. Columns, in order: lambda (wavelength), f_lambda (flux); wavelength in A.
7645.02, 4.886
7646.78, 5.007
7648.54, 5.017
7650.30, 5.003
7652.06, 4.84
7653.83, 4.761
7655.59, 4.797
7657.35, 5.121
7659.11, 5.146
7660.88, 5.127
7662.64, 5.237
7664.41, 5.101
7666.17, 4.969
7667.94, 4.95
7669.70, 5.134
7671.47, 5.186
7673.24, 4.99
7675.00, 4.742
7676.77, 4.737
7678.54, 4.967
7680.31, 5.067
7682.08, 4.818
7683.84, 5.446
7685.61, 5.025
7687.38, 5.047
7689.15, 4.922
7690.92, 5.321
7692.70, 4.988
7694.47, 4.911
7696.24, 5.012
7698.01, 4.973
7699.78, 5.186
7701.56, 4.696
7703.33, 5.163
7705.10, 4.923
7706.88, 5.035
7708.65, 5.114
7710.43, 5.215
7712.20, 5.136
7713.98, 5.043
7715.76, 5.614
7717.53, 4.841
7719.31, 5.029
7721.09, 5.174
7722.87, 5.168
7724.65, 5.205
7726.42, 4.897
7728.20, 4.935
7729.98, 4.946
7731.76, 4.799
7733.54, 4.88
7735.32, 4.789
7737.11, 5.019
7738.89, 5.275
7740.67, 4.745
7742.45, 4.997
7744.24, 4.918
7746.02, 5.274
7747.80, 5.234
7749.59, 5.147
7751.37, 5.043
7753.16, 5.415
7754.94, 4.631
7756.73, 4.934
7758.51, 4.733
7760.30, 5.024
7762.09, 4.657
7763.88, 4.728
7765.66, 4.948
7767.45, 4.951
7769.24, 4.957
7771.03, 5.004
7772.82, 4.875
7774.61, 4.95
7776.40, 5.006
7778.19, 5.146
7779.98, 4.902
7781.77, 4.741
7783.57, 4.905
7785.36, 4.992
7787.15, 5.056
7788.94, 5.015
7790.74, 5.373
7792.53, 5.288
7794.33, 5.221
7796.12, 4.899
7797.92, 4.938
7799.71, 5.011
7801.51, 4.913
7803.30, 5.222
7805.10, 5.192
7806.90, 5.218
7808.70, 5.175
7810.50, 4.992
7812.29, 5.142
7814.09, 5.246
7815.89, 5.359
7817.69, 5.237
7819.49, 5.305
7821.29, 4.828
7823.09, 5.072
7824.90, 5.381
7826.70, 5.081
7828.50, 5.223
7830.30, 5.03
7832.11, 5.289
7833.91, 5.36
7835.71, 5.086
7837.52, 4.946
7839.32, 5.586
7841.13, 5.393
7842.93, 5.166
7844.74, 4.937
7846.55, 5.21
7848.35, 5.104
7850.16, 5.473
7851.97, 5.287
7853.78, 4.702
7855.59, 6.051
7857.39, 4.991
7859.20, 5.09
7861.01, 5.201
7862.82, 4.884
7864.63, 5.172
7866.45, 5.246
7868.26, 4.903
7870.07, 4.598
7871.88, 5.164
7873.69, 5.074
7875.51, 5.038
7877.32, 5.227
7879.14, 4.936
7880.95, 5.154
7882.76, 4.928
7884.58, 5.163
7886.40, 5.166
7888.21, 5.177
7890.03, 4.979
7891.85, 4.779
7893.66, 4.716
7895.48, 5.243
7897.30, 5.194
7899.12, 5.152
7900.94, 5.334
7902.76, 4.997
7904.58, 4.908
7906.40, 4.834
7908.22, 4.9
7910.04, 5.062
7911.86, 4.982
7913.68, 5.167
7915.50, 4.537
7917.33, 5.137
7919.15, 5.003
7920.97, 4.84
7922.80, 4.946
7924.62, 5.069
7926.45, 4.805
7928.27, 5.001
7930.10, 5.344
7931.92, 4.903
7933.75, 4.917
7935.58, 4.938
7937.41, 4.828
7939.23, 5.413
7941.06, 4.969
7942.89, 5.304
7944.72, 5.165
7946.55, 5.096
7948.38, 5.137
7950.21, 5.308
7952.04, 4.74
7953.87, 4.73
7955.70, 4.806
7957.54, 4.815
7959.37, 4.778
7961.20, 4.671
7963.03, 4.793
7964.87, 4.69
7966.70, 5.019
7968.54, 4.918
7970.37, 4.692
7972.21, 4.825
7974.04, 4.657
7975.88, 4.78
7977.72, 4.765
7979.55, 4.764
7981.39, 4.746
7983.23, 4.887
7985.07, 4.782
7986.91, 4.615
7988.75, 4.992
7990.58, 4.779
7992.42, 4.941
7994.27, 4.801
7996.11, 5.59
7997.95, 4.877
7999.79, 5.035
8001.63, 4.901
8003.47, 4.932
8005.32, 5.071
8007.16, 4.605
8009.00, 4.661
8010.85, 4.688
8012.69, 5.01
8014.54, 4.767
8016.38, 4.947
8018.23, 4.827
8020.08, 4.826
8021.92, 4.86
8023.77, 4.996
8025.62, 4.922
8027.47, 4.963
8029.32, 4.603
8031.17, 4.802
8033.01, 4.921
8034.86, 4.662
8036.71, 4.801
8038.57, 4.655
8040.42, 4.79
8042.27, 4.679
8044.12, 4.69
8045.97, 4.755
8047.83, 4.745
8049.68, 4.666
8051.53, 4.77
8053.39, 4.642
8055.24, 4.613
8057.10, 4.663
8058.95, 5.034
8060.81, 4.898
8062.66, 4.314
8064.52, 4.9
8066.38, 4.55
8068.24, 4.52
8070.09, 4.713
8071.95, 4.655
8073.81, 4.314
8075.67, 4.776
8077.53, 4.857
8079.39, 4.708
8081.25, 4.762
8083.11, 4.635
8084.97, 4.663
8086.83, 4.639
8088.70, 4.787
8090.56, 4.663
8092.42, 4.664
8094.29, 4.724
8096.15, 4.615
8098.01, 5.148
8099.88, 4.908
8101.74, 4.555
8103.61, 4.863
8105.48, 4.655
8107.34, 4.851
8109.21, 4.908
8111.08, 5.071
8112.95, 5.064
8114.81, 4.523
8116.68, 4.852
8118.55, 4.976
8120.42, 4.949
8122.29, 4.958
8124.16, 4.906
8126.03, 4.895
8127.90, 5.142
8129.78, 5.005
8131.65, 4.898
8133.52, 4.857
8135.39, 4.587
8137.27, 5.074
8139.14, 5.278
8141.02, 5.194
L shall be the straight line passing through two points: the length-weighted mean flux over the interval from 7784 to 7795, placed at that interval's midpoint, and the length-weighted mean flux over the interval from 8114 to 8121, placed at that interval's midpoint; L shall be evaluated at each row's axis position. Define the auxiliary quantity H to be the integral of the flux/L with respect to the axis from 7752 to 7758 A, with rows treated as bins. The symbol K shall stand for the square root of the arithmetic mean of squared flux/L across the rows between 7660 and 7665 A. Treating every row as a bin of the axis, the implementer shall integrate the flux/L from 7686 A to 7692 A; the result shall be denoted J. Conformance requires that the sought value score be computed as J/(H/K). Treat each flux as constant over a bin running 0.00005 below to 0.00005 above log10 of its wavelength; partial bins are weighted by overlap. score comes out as 0.99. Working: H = 5.8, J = 5.81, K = 0.98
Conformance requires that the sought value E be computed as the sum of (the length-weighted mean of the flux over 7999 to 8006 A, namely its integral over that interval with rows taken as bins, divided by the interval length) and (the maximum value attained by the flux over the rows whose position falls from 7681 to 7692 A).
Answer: 10.4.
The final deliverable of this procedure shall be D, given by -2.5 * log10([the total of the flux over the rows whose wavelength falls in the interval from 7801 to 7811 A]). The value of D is -3.718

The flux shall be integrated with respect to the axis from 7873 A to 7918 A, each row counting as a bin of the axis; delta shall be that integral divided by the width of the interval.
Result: 5.03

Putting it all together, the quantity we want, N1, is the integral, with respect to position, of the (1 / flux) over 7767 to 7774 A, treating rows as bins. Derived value 1.41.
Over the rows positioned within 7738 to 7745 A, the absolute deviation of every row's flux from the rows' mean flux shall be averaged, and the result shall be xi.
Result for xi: 0.15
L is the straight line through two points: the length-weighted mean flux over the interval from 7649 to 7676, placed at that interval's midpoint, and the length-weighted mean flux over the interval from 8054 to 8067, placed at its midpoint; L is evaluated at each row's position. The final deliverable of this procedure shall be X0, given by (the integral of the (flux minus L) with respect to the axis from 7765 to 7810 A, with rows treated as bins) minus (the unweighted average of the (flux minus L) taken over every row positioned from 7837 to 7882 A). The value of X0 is 5.2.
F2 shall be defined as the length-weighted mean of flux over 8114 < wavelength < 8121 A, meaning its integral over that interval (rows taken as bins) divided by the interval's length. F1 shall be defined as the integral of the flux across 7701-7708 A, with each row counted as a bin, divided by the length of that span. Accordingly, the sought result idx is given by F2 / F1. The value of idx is 0.97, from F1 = 4.98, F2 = 4.82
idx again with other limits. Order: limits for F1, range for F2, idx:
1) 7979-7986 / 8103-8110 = 1.01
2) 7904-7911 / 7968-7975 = 0.97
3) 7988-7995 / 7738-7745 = 1.02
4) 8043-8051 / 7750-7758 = 1.06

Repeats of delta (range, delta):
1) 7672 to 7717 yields 5.04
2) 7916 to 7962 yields 4.98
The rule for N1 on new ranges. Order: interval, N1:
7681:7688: 1.38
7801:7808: 1.36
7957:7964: 1.47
